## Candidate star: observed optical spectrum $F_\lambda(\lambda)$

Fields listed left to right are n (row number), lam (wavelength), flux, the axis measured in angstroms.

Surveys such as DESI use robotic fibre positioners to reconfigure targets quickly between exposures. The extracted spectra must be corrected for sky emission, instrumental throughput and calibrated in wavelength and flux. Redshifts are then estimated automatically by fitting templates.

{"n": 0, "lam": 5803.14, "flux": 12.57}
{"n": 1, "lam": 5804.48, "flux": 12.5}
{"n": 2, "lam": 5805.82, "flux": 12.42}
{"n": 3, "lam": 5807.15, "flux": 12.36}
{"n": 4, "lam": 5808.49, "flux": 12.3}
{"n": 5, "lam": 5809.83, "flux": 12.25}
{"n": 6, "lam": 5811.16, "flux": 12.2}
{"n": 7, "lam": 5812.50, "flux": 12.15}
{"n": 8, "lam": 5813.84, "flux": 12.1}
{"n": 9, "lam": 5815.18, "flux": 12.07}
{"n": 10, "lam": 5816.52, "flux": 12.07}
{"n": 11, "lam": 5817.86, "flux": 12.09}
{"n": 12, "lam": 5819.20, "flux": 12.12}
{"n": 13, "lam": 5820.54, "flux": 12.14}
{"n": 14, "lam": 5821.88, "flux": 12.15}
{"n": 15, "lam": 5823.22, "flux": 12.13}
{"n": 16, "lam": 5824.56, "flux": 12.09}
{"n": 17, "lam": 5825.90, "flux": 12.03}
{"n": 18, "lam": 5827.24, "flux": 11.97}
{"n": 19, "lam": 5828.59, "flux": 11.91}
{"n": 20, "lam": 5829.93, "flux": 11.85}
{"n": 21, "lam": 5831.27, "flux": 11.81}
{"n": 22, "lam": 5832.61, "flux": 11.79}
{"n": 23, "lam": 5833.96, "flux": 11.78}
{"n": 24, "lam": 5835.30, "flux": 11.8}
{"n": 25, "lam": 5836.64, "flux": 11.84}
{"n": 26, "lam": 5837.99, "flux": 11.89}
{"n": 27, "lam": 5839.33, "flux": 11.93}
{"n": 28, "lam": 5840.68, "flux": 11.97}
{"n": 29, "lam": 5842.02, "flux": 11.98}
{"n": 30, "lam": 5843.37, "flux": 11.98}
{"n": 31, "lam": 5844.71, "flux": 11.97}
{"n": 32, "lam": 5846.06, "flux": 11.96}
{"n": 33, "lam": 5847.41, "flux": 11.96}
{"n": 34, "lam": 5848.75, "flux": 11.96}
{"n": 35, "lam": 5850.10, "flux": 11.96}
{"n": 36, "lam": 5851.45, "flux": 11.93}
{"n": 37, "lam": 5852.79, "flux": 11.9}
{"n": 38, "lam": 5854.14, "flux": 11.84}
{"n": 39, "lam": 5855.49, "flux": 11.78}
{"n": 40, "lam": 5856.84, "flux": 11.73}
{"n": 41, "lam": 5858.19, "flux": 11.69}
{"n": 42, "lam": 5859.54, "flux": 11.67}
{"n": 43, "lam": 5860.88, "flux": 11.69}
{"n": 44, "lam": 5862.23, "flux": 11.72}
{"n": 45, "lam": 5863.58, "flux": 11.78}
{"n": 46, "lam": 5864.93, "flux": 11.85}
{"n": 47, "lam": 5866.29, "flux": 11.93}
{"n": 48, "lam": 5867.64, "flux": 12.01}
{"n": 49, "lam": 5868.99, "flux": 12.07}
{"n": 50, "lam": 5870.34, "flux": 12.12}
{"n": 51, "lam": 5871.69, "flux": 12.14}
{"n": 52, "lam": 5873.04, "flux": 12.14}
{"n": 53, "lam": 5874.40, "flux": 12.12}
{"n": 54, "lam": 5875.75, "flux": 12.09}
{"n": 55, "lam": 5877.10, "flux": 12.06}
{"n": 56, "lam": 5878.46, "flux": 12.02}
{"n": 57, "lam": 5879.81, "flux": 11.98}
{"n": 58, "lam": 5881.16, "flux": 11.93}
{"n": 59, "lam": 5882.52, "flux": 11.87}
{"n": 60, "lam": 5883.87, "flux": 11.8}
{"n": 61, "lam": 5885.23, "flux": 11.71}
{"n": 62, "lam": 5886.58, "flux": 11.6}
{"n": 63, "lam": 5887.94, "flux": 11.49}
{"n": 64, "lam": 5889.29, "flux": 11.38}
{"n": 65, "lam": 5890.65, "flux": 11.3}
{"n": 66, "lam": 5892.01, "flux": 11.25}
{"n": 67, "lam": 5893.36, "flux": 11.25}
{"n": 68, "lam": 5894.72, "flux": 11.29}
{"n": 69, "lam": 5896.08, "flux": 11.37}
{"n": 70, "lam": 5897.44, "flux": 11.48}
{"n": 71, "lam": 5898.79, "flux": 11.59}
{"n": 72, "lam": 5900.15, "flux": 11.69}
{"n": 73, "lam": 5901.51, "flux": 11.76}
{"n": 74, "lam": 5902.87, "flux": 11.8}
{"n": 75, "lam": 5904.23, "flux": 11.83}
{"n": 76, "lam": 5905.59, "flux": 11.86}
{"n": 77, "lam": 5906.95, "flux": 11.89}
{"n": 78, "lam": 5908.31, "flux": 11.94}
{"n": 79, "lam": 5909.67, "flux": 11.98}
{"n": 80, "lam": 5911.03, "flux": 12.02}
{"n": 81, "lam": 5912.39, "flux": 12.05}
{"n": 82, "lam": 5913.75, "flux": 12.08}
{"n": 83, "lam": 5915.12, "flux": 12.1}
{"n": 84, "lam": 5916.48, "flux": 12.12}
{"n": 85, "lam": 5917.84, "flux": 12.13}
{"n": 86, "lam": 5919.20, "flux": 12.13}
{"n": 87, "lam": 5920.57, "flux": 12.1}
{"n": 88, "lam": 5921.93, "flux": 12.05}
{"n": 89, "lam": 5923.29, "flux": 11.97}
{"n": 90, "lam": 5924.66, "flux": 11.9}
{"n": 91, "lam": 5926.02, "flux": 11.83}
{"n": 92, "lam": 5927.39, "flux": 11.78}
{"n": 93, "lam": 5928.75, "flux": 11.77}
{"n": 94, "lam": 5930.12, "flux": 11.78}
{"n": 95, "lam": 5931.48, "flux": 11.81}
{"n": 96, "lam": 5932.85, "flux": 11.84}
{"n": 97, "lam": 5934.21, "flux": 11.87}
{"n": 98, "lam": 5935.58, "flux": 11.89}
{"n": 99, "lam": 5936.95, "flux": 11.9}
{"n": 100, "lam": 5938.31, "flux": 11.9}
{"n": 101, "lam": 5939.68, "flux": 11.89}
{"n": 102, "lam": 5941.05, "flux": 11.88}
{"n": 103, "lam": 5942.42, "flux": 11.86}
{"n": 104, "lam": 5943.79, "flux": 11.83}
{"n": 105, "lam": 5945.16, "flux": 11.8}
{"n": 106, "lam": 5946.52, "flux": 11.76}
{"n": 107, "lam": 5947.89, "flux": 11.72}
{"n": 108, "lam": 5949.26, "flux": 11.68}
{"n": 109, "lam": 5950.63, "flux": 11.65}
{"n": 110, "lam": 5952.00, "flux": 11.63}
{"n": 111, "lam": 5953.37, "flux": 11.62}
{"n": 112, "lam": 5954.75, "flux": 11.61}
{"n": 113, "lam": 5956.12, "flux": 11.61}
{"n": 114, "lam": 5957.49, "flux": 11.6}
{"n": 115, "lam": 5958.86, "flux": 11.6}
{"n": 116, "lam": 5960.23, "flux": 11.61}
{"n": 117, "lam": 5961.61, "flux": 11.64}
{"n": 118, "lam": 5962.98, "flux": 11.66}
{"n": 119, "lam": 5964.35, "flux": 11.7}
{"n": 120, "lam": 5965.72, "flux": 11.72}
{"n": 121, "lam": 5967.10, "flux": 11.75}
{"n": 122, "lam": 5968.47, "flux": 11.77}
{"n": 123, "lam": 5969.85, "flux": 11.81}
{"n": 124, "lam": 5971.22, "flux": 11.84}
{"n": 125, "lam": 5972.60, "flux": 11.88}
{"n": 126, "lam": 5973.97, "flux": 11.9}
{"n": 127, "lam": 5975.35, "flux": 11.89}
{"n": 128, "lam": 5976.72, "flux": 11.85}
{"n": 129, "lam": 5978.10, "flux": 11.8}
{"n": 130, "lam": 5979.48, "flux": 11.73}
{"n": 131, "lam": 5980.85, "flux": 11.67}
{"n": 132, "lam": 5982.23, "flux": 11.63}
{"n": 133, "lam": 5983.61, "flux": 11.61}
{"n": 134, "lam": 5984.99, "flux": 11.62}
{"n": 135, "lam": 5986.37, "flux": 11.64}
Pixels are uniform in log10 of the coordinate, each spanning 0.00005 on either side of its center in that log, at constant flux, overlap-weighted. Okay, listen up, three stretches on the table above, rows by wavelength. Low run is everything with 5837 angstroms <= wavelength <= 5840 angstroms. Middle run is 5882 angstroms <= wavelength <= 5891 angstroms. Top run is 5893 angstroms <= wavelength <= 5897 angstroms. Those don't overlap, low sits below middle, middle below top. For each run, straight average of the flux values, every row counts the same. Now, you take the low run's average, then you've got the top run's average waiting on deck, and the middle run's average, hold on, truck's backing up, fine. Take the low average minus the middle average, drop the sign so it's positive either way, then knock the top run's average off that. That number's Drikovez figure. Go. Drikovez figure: -11.0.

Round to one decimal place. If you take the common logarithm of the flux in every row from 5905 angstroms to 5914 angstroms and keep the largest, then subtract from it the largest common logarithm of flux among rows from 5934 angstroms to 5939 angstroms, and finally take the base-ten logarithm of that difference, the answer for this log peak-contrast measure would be -2.2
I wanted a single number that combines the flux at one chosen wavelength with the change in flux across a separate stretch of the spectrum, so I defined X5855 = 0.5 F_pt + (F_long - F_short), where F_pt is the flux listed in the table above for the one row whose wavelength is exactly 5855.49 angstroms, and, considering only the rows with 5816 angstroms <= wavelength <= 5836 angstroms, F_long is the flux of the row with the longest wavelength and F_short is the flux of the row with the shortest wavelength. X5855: 5.6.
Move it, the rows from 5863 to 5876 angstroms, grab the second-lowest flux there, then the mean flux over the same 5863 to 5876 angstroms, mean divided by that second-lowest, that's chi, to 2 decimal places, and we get 1.01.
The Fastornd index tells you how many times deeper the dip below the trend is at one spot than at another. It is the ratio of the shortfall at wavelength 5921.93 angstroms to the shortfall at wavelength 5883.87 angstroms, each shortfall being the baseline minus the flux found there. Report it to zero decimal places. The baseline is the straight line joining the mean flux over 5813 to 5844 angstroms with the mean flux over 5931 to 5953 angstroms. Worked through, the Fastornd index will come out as -2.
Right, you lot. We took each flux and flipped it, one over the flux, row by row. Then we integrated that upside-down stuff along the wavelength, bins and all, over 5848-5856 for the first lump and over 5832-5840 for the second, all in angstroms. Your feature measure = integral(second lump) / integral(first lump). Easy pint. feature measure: 1.00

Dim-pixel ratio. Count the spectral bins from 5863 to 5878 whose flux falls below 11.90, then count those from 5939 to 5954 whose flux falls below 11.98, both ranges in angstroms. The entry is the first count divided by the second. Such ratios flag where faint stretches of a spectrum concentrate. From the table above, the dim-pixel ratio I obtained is 0.2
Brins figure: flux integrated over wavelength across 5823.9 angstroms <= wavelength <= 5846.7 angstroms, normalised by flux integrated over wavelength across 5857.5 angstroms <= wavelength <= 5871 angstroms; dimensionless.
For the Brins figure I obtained 1.7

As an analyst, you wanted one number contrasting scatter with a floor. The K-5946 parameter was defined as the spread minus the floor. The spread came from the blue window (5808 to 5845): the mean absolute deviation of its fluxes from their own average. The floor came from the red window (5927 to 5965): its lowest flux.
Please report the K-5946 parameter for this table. -11.48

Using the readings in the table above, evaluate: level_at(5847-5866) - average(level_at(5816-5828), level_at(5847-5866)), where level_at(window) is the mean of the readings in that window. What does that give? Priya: -0.13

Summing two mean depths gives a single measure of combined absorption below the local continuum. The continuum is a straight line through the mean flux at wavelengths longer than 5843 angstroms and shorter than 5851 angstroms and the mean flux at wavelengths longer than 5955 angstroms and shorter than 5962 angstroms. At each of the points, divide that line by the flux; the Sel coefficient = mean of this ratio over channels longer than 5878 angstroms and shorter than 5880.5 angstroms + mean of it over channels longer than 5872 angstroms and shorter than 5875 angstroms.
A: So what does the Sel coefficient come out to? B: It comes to 1.97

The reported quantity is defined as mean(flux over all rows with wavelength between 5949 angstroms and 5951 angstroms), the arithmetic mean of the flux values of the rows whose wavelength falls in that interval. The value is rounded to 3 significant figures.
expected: 11.7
